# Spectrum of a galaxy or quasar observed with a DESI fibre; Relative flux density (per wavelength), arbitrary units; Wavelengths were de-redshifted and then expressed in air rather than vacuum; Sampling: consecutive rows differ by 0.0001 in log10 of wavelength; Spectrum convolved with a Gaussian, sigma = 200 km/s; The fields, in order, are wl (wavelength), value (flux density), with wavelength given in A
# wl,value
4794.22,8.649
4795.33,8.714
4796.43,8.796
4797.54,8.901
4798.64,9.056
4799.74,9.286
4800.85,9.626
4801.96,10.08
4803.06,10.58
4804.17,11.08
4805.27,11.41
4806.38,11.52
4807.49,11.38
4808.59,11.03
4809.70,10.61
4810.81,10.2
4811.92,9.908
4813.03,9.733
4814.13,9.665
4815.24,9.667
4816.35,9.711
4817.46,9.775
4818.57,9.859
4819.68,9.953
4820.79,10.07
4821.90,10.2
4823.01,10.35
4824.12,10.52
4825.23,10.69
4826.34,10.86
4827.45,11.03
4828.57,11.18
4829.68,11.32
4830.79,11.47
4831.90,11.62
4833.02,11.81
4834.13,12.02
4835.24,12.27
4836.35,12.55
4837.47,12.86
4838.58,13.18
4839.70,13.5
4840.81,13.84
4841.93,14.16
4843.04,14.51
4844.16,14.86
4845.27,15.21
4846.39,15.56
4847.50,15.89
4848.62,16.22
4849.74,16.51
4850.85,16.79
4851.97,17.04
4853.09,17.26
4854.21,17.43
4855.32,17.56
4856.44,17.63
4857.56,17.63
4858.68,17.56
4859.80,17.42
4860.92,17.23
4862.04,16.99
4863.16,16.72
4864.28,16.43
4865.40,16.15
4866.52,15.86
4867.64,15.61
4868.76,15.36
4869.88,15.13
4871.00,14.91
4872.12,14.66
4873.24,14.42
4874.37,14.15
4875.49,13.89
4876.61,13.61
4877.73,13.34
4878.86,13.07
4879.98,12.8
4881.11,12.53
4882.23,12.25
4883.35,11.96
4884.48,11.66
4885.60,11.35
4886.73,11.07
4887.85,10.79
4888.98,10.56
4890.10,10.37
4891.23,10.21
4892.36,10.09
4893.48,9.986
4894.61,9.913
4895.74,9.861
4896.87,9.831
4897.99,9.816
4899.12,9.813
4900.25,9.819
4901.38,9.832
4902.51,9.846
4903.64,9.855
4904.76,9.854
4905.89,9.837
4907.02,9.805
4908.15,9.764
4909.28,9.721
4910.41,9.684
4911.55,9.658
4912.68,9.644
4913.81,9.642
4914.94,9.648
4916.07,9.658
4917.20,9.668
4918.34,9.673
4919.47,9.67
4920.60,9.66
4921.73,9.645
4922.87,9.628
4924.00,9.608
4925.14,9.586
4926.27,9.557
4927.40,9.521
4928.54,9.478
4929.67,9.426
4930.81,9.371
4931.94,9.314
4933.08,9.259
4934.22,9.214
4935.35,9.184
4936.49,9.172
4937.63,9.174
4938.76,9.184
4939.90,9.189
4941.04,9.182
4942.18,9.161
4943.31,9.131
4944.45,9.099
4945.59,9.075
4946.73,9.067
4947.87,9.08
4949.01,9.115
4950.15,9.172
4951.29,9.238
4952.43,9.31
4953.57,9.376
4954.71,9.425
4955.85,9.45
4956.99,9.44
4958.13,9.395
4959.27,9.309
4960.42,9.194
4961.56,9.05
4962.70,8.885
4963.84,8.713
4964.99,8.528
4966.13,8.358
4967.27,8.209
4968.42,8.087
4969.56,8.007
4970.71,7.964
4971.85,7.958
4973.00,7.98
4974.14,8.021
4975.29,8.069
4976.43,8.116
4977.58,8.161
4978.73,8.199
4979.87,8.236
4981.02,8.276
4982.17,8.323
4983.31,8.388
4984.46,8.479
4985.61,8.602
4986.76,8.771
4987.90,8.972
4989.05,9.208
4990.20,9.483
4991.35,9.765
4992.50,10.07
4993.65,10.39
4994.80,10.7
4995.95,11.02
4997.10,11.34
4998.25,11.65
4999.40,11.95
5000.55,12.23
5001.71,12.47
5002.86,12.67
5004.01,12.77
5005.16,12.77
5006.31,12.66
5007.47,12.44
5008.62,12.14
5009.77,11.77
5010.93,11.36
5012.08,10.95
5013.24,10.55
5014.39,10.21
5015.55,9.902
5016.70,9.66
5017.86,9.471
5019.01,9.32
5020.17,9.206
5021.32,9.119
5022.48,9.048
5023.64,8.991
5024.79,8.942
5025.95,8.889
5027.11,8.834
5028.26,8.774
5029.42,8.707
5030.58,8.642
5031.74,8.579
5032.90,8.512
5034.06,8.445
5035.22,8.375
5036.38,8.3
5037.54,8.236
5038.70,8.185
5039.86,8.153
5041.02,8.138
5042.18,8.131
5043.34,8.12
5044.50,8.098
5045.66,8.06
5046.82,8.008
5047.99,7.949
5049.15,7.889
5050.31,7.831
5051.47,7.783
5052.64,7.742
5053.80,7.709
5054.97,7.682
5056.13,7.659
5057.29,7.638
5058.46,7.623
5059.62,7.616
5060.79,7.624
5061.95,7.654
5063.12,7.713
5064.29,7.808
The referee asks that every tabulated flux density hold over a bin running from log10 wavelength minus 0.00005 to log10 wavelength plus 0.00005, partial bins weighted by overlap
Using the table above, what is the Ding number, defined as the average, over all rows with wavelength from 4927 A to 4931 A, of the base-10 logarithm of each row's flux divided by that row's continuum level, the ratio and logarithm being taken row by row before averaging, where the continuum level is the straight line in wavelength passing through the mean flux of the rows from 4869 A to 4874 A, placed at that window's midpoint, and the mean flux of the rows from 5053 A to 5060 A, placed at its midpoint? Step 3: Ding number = -0.124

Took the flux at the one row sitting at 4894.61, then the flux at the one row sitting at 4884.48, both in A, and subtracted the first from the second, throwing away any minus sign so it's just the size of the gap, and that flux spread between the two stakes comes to 1.7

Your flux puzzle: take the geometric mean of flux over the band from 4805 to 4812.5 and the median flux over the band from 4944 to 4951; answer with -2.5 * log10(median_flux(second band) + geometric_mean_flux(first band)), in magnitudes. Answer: -3.25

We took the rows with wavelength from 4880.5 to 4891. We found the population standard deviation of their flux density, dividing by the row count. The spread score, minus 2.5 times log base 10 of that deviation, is 0.4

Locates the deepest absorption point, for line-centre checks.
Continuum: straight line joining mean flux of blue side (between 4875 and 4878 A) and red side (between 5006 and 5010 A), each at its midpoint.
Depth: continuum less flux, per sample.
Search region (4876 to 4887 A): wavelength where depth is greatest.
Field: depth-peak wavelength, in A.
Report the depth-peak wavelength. 4886.73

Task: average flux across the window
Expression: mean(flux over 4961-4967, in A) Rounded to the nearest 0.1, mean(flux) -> 8.7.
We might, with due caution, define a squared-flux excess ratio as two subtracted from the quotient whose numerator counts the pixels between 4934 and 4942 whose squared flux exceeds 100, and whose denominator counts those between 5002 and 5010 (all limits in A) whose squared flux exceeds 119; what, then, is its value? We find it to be -2.0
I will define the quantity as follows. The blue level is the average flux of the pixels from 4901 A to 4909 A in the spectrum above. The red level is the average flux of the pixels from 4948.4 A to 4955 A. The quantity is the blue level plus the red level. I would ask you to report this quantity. 19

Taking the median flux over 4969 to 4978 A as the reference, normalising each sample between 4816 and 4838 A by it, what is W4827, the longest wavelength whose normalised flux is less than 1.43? 4829.68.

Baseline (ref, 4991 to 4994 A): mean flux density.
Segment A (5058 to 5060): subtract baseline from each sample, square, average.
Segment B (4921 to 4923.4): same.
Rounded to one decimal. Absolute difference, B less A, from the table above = 5.8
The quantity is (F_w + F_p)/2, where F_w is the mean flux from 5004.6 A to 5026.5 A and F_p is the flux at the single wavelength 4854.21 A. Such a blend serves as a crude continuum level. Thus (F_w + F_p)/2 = 13.9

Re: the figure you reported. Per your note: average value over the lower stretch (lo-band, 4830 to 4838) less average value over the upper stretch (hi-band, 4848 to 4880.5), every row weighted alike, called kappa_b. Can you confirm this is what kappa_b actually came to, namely -4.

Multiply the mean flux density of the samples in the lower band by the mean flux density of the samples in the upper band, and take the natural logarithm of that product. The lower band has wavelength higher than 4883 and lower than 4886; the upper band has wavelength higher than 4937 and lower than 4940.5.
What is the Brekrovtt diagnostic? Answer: 4.67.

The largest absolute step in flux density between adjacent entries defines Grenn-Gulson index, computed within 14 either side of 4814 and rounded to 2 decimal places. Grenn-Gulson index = 0.50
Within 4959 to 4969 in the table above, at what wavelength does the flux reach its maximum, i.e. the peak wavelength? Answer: 4959.27 A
